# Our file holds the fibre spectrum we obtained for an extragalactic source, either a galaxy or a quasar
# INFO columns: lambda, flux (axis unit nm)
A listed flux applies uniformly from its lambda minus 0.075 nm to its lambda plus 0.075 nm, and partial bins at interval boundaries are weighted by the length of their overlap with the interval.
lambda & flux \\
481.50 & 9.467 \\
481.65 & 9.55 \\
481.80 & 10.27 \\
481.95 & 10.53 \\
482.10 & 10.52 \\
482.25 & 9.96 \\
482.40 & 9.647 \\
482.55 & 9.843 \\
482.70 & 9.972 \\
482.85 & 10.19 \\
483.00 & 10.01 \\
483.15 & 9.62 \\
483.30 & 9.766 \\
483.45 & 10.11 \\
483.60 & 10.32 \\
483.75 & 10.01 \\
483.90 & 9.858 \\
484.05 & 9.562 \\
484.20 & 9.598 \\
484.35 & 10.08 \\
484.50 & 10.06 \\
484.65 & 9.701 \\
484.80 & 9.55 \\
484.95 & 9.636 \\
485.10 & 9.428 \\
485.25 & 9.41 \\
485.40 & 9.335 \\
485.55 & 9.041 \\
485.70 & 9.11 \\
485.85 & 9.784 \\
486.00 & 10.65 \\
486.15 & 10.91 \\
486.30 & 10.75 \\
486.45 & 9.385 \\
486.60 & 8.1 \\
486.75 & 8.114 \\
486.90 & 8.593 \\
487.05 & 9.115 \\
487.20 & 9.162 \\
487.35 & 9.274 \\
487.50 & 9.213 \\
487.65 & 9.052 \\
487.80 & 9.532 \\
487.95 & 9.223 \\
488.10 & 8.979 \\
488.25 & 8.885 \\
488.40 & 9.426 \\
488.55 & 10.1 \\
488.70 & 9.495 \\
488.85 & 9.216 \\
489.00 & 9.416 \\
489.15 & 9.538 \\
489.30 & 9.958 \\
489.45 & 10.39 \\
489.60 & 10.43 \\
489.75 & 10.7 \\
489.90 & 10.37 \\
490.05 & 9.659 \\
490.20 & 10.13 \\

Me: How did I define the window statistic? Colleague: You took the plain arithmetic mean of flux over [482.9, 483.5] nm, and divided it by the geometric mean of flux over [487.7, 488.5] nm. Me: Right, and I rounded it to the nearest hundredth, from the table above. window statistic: 1.07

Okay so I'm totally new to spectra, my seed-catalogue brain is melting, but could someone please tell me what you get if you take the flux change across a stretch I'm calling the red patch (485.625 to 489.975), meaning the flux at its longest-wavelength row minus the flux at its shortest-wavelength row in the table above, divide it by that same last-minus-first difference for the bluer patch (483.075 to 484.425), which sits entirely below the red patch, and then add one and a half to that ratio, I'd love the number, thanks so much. 4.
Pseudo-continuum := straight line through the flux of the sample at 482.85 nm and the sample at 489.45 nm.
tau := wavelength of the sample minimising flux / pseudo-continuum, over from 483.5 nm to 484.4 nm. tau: 484.05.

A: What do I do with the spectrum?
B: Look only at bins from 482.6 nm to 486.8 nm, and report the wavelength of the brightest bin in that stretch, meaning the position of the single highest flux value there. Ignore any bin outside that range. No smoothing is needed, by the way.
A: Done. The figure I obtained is 486.15 nm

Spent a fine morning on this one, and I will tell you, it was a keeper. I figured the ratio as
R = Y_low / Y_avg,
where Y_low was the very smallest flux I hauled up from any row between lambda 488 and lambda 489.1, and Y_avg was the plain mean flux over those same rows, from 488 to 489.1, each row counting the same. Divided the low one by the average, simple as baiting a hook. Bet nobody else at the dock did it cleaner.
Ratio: 0.95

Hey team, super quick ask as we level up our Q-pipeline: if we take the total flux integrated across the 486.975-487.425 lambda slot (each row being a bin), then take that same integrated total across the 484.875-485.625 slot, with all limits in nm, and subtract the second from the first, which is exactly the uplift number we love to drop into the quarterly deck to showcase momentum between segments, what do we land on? -3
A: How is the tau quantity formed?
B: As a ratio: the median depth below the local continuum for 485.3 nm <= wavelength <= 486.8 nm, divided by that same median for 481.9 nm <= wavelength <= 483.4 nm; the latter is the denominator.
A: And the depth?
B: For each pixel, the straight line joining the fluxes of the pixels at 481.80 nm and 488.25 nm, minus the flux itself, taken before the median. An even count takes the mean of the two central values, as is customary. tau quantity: 0.17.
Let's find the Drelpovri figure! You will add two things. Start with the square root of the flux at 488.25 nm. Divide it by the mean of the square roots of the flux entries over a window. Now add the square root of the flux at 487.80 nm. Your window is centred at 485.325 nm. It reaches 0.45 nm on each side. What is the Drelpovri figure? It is 4.06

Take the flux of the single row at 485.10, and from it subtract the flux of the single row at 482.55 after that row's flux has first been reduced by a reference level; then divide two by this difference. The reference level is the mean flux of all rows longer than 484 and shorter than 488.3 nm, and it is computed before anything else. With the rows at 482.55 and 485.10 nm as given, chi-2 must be 0.222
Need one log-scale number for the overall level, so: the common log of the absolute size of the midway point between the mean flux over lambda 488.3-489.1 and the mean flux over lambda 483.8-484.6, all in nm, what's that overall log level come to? 0.986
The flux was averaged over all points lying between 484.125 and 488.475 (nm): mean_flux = 9.42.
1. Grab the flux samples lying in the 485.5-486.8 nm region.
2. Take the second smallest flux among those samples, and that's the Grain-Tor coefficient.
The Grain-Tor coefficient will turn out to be 8.114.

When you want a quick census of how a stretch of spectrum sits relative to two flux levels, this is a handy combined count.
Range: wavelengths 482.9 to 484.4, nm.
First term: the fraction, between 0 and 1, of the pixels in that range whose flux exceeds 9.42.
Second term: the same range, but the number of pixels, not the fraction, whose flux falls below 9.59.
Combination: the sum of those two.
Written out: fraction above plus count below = 2.0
